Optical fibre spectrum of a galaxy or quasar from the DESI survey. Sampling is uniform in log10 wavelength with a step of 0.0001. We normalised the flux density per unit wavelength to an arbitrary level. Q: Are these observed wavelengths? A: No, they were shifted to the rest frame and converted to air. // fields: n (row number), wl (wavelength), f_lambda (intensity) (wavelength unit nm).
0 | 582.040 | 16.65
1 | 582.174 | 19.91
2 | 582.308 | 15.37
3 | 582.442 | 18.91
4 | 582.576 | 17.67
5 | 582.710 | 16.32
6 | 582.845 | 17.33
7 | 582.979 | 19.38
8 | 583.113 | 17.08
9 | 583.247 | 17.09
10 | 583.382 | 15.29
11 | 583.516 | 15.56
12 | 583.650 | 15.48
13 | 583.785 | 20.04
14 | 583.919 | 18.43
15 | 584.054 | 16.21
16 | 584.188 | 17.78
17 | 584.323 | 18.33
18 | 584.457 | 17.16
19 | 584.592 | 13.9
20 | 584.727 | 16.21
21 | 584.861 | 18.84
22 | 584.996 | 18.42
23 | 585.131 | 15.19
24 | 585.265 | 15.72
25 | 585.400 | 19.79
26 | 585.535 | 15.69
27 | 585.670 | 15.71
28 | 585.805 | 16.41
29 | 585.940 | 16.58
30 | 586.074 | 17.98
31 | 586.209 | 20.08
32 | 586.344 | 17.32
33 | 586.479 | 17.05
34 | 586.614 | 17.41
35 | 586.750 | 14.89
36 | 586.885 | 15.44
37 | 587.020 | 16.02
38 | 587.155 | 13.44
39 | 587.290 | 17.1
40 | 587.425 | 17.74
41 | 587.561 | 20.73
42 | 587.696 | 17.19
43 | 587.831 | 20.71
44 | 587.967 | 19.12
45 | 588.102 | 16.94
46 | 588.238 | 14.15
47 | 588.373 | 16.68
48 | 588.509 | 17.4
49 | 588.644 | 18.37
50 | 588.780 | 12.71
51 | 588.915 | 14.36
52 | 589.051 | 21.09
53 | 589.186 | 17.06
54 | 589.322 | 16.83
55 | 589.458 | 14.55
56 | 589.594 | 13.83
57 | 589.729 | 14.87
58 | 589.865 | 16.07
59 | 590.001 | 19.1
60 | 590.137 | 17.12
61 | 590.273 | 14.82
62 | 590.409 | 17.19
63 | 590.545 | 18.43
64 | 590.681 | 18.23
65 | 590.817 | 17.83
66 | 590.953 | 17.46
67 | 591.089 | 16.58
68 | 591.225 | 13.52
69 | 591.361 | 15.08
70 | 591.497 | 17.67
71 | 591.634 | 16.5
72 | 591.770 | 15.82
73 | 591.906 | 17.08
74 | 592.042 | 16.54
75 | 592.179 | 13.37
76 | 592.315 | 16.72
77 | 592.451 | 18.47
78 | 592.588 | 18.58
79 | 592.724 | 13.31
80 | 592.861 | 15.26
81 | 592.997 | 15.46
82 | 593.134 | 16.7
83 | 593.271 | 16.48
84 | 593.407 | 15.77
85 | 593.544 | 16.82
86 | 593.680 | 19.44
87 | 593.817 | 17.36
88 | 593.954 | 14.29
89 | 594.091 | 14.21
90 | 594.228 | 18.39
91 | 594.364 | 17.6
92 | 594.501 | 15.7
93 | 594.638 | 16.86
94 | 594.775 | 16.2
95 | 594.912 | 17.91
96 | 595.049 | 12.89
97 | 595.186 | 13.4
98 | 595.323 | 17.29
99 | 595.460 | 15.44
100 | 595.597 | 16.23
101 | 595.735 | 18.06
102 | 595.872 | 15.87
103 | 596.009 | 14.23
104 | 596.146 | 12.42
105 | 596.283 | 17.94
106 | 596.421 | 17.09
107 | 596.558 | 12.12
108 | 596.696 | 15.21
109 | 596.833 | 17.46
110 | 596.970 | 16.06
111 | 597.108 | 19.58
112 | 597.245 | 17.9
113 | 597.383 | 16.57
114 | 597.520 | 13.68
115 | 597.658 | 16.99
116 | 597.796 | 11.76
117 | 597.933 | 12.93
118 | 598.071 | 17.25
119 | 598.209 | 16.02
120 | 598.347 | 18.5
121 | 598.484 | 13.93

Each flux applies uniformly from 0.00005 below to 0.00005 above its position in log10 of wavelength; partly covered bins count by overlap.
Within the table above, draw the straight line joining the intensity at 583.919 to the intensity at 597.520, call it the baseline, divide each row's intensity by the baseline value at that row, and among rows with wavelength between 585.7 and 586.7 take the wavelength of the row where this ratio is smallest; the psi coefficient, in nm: 585.805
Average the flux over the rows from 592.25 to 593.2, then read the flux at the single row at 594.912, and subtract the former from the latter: 1.6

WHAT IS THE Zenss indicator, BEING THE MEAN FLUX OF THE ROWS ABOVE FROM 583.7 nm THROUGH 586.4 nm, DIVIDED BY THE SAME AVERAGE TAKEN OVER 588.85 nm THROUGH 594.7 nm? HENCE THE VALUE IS 1.05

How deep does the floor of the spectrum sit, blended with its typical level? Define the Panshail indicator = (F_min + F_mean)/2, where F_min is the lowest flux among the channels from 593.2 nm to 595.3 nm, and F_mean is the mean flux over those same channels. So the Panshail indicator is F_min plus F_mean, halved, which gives 14.6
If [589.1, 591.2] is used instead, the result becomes 15.2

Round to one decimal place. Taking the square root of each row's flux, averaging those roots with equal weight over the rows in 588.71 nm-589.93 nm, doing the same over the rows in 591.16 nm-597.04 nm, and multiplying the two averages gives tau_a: 15.8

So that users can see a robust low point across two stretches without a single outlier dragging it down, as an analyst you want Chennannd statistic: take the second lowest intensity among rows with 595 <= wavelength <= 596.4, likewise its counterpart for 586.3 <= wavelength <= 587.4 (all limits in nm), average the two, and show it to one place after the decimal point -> 13.9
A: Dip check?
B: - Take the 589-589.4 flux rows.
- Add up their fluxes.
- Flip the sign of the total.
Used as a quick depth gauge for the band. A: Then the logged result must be -55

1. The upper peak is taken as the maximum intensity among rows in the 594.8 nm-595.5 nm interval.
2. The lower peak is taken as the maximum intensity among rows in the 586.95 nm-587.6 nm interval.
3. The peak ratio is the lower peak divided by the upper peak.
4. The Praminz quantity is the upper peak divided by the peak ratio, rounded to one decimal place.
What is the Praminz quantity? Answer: 15.5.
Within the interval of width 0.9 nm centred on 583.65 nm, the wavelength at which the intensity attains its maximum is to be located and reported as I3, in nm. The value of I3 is 583.785 nm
